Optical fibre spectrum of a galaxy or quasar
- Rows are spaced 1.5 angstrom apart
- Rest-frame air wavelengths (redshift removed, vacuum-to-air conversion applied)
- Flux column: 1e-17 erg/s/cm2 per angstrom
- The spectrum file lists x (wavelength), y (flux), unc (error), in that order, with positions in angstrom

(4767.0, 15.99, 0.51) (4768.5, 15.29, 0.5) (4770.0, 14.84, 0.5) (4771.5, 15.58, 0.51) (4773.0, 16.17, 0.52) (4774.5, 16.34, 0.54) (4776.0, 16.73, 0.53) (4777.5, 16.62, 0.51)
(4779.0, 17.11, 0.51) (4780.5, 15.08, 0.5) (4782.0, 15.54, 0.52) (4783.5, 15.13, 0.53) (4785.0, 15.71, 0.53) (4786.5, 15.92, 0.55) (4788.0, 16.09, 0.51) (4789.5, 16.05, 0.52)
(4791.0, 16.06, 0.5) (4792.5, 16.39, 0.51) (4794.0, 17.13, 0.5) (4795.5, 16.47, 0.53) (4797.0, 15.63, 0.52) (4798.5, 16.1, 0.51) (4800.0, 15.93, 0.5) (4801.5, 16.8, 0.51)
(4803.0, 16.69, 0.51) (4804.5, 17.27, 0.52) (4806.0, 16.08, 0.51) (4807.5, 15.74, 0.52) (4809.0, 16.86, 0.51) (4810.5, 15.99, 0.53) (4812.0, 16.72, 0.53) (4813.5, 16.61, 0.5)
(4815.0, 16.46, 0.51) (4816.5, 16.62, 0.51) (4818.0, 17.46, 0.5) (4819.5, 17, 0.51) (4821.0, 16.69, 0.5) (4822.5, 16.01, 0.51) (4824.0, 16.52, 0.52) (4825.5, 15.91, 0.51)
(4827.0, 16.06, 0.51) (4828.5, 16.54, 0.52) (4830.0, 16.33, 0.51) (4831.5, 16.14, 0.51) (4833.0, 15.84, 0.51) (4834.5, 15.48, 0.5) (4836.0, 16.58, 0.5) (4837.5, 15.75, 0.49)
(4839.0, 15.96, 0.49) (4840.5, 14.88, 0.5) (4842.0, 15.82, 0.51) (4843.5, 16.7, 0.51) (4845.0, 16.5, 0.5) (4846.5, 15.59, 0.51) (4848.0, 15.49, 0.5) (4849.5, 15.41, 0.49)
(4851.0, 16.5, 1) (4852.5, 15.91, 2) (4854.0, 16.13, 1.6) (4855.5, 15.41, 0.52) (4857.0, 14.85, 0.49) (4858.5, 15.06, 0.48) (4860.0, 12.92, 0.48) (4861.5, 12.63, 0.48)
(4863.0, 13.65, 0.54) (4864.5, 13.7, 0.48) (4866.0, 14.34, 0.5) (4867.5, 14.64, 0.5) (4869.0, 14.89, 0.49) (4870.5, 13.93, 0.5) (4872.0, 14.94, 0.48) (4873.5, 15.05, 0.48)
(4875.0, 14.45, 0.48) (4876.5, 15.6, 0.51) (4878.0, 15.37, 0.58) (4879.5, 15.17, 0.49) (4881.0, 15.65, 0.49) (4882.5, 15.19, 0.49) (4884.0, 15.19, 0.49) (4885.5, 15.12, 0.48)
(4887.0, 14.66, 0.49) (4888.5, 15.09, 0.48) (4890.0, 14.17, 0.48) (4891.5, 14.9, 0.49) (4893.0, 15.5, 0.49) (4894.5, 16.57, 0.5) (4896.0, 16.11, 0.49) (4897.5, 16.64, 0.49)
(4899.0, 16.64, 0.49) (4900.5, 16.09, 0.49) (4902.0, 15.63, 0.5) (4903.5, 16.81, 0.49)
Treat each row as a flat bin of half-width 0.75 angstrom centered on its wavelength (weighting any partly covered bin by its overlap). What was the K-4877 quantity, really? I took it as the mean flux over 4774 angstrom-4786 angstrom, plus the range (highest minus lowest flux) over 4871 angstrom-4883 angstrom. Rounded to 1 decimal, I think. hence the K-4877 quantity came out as 17.2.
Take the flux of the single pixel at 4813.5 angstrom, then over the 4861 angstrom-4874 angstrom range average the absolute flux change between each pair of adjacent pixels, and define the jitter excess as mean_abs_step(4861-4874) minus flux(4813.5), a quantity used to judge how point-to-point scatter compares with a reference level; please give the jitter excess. -16.1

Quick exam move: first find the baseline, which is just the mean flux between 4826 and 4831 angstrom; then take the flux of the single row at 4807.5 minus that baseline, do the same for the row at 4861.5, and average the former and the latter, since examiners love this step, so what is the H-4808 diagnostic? -2.1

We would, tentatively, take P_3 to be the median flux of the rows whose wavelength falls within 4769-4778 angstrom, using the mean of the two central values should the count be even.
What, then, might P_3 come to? 16.3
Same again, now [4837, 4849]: 15.8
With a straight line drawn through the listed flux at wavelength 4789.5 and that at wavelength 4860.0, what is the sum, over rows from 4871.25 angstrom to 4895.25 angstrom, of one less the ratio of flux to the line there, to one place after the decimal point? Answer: -4.4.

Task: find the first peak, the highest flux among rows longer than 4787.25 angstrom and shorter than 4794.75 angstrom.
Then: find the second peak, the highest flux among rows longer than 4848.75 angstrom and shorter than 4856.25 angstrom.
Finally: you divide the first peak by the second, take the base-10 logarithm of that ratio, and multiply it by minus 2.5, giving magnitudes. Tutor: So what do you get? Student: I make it -0.041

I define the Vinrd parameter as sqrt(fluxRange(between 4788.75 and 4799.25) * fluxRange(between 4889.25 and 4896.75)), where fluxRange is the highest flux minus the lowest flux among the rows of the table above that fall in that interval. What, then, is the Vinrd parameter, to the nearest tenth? 1.9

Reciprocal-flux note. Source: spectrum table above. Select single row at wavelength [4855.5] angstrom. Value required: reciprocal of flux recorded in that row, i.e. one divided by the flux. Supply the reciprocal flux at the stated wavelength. 0.065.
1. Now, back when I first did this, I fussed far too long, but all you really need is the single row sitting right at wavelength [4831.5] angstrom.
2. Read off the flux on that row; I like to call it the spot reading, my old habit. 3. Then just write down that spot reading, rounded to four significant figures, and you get 16.14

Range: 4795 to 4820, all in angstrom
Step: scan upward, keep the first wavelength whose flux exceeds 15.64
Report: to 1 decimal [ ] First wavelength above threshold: 4795.5 angstrom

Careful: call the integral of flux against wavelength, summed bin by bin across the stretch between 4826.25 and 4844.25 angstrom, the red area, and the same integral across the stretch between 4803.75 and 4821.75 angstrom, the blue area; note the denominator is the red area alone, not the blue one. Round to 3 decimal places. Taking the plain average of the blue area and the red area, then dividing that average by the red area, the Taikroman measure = 1.019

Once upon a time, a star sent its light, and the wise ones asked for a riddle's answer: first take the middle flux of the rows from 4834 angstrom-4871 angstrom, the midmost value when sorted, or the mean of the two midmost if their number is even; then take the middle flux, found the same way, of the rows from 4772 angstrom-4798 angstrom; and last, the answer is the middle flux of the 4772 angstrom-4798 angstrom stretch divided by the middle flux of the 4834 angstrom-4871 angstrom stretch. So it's 1.04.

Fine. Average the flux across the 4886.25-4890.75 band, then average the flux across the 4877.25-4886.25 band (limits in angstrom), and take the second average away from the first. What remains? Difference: -0.6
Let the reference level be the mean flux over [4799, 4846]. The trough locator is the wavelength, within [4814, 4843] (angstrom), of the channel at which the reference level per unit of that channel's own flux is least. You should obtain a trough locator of 4818.0 angstrom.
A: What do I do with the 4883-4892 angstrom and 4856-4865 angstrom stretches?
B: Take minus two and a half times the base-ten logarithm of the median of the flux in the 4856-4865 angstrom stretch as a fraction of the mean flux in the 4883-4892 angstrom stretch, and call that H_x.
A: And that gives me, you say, 0.090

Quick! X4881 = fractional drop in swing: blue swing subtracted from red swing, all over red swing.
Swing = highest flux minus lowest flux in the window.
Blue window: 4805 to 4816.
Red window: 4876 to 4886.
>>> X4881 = -1.1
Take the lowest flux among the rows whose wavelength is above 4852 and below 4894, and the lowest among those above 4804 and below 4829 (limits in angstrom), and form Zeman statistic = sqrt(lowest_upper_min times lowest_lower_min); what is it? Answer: 14.1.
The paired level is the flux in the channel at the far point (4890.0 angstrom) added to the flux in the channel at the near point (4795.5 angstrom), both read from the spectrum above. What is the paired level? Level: 30.6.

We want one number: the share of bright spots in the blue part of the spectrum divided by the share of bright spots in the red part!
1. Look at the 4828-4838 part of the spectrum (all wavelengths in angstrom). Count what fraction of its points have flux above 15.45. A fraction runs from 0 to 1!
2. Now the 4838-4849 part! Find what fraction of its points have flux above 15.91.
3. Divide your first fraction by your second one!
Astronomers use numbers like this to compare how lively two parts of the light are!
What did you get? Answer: 2.3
